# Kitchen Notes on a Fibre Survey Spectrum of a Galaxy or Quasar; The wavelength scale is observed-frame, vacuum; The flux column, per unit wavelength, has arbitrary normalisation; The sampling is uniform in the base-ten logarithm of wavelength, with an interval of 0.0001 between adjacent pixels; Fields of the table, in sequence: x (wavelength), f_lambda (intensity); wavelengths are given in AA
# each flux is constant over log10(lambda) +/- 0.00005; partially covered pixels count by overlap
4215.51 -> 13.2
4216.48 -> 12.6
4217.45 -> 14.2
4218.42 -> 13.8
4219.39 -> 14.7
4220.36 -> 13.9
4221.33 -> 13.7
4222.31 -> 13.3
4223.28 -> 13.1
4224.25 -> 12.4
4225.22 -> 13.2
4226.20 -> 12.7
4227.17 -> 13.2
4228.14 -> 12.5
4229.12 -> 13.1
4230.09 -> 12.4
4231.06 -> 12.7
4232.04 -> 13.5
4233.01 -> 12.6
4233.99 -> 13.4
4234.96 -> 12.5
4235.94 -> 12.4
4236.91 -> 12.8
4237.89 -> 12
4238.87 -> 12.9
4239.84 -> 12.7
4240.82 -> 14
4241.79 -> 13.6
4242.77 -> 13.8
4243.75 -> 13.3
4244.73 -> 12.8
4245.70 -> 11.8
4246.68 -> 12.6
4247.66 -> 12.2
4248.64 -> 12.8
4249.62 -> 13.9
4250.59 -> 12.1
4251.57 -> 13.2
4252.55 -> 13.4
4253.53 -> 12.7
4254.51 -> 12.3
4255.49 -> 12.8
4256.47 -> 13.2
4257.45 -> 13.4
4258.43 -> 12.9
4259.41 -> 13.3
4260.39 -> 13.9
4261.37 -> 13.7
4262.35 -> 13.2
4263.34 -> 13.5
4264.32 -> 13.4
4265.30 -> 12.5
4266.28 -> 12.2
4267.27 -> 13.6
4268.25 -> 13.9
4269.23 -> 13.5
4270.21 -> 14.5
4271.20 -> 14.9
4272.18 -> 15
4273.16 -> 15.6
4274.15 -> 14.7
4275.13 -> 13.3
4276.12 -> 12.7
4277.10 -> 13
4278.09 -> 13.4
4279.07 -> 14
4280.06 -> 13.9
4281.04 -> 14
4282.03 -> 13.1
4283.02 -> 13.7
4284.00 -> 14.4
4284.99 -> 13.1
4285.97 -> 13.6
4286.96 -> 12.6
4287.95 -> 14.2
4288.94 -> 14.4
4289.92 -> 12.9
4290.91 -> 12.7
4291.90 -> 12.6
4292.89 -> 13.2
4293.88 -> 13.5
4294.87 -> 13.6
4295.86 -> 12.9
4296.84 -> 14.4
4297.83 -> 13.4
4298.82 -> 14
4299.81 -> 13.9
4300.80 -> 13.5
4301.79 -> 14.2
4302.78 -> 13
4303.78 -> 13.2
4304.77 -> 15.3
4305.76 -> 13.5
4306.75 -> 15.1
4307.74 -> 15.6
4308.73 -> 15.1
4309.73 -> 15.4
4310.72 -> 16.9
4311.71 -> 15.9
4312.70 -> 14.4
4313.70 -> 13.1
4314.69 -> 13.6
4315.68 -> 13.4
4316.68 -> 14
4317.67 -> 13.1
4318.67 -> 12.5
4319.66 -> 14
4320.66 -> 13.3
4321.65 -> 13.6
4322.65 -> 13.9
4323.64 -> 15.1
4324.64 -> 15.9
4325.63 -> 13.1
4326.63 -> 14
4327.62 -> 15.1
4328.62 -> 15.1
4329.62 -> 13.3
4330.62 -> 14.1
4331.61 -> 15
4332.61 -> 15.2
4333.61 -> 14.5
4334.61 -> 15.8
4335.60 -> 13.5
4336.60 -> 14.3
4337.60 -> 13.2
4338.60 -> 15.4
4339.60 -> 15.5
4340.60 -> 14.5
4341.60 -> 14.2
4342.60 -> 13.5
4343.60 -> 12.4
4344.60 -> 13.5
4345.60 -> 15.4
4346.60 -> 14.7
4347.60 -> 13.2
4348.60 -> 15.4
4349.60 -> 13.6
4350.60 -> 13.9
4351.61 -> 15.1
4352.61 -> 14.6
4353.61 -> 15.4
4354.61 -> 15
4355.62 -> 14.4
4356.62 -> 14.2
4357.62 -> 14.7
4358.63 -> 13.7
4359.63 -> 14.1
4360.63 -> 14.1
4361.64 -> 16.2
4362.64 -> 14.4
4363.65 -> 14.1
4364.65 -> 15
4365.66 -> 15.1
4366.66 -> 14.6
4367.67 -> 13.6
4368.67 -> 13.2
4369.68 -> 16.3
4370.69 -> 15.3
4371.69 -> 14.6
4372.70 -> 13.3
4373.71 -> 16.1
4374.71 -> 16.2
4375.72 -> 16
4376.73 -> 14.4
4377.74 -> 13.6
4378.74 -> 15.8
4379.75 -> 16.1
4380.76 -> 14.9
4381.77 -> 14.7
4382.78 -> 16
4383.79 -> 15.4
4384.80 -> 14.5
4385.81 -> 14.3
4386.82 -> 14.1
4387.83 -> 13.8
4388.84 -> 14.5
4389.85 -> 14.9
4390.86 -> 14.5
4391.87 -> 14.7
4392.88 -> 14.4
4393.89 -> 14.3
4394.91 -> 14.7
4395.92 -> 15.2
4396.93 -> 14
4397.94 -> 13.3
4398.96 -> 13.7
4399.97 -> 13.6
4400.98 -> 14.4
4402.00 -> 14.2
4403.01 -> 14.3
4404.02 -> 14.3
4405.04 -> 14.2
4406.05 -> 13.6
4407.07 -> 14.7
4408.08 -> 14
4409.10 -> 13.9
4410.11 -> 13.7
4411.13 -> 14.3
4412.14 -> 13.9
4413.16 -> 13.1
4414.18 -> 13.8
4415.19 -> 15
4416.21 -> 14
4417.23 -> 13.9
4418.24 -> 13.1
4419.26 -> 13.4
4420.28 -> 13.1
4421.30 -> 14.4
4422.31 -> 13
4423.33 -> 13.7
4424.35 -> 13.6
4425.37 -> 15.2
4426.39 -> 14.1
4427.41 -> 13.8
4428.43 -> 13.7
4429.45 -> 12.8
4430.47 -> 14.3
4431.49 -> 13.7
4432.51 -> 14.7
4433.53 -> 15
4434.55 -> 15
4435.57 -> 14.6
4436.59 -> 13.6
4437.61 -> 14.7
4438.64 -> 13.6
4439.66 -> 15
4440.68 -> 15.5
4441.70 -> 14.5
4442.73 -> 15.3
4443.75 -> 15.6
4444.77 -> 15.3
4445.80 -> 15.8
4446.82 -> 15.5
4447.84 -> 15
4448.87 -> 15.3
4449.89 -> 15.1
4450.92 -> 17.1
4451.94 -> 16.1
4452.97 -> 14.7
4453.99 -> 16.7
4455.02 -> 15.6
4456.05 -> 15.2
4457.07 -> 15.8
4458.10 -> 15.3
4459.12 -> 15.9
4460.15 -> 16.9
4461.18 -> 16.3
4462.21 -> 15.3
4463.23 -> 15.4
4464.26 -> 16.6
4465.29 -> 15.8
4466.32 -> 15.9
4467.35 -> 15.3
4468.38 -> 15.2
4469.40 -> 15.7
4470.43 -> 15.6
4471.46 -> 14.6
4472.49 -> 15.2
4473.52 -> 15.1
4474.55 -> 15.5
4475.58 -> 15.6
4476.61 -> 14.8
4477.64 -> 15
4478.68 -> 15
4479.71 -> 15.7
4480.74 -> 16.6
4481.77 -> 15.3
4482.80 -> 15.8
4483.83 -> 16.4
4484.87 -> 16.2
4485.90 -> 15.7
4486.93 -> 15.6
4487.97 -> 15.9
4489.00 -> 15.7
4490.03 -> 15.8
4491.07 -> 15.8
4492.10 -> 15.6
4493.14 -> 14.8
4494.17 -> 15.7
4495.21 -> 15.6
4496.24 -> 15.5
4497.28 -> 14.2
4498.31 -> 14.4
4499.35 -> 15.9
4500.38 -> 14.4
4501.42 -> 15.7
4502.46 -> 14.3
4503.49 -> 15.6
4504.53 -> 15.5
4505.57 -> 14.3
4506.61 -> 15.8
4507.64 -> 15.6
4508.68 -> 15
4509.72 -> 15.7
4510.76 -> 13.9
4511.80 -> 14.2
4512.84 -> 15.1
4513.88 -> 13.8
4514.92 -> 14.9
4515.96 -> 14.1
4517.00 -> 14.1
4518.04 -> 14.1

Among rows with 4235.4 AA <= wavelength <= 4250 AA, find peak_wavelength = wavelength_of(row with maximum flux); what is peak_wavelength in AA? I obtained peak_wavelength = 4240.82 AA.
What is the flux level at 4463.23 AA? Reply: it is 15.4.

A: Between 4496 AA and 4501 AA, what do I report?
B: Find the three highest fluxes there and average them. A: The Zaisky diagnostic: 15.3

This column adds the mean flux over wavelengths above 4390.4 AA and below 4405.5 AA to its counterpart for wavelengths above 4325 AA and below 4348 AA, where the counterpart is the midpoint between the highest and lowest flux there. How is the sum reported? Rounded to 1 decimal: 28.4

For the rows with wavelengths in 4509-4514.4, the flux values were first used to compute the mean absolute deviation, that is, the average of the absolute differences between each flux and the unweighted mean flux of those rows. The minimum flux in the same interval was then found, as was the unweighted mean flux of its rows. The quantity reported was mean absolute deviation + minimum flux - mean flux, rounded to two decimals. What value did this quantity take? -0.05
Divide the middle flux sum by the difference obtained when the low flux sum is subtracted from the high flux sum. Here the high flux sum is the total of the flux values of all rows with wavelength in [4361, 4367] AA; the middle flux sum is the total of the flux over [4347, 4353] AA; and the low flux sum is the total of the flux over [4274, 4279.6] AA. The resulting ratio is 10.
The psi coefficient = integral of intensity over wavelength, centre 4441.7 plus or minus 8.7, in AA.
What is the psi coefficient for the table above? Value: 260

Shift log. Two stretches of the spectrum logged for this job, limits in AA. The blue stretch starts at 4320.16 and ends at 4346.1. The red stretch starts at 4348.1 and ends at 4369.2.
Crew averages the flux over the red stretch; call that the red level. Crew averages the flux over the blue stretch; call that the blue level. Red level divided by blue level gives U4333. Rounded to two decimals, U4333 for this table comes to 1.01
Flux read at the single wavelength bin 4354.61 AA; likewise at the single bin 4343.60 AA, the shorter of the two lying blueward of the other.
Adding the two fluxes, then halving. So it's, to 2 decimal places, 13.70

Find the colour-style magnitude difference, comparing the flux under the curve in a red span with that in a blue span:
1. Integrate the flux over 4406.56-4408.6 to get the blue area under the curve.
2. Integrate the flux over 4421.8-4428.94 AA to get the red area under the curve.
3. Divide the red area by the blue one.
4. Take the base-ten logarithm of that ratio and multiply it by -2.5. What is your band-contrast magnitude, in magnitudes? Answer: -1.33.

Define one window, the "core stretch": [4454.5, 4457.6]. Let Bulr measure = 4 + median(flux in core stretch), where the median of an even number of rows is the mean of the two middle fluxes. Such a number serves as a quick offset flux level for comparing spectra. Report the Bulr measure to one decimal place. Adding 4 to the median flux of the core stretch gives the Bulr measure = 19.6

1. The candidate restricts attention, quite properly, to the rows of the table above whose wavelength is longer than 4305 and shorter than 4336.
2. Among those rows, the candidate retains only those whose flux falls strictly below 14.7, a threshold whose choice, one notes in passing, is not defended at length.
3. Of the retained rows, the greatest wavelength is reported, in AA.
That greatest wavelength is 4335.60 AA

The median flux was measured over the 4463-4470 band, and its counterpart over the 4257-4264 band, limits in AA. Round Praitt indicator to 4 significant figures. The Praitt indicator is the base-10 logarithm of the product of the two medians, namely 2.323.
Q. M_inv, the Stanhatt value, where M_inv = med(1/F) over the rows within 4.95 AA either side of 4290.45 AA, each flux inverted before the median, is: 0.0749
